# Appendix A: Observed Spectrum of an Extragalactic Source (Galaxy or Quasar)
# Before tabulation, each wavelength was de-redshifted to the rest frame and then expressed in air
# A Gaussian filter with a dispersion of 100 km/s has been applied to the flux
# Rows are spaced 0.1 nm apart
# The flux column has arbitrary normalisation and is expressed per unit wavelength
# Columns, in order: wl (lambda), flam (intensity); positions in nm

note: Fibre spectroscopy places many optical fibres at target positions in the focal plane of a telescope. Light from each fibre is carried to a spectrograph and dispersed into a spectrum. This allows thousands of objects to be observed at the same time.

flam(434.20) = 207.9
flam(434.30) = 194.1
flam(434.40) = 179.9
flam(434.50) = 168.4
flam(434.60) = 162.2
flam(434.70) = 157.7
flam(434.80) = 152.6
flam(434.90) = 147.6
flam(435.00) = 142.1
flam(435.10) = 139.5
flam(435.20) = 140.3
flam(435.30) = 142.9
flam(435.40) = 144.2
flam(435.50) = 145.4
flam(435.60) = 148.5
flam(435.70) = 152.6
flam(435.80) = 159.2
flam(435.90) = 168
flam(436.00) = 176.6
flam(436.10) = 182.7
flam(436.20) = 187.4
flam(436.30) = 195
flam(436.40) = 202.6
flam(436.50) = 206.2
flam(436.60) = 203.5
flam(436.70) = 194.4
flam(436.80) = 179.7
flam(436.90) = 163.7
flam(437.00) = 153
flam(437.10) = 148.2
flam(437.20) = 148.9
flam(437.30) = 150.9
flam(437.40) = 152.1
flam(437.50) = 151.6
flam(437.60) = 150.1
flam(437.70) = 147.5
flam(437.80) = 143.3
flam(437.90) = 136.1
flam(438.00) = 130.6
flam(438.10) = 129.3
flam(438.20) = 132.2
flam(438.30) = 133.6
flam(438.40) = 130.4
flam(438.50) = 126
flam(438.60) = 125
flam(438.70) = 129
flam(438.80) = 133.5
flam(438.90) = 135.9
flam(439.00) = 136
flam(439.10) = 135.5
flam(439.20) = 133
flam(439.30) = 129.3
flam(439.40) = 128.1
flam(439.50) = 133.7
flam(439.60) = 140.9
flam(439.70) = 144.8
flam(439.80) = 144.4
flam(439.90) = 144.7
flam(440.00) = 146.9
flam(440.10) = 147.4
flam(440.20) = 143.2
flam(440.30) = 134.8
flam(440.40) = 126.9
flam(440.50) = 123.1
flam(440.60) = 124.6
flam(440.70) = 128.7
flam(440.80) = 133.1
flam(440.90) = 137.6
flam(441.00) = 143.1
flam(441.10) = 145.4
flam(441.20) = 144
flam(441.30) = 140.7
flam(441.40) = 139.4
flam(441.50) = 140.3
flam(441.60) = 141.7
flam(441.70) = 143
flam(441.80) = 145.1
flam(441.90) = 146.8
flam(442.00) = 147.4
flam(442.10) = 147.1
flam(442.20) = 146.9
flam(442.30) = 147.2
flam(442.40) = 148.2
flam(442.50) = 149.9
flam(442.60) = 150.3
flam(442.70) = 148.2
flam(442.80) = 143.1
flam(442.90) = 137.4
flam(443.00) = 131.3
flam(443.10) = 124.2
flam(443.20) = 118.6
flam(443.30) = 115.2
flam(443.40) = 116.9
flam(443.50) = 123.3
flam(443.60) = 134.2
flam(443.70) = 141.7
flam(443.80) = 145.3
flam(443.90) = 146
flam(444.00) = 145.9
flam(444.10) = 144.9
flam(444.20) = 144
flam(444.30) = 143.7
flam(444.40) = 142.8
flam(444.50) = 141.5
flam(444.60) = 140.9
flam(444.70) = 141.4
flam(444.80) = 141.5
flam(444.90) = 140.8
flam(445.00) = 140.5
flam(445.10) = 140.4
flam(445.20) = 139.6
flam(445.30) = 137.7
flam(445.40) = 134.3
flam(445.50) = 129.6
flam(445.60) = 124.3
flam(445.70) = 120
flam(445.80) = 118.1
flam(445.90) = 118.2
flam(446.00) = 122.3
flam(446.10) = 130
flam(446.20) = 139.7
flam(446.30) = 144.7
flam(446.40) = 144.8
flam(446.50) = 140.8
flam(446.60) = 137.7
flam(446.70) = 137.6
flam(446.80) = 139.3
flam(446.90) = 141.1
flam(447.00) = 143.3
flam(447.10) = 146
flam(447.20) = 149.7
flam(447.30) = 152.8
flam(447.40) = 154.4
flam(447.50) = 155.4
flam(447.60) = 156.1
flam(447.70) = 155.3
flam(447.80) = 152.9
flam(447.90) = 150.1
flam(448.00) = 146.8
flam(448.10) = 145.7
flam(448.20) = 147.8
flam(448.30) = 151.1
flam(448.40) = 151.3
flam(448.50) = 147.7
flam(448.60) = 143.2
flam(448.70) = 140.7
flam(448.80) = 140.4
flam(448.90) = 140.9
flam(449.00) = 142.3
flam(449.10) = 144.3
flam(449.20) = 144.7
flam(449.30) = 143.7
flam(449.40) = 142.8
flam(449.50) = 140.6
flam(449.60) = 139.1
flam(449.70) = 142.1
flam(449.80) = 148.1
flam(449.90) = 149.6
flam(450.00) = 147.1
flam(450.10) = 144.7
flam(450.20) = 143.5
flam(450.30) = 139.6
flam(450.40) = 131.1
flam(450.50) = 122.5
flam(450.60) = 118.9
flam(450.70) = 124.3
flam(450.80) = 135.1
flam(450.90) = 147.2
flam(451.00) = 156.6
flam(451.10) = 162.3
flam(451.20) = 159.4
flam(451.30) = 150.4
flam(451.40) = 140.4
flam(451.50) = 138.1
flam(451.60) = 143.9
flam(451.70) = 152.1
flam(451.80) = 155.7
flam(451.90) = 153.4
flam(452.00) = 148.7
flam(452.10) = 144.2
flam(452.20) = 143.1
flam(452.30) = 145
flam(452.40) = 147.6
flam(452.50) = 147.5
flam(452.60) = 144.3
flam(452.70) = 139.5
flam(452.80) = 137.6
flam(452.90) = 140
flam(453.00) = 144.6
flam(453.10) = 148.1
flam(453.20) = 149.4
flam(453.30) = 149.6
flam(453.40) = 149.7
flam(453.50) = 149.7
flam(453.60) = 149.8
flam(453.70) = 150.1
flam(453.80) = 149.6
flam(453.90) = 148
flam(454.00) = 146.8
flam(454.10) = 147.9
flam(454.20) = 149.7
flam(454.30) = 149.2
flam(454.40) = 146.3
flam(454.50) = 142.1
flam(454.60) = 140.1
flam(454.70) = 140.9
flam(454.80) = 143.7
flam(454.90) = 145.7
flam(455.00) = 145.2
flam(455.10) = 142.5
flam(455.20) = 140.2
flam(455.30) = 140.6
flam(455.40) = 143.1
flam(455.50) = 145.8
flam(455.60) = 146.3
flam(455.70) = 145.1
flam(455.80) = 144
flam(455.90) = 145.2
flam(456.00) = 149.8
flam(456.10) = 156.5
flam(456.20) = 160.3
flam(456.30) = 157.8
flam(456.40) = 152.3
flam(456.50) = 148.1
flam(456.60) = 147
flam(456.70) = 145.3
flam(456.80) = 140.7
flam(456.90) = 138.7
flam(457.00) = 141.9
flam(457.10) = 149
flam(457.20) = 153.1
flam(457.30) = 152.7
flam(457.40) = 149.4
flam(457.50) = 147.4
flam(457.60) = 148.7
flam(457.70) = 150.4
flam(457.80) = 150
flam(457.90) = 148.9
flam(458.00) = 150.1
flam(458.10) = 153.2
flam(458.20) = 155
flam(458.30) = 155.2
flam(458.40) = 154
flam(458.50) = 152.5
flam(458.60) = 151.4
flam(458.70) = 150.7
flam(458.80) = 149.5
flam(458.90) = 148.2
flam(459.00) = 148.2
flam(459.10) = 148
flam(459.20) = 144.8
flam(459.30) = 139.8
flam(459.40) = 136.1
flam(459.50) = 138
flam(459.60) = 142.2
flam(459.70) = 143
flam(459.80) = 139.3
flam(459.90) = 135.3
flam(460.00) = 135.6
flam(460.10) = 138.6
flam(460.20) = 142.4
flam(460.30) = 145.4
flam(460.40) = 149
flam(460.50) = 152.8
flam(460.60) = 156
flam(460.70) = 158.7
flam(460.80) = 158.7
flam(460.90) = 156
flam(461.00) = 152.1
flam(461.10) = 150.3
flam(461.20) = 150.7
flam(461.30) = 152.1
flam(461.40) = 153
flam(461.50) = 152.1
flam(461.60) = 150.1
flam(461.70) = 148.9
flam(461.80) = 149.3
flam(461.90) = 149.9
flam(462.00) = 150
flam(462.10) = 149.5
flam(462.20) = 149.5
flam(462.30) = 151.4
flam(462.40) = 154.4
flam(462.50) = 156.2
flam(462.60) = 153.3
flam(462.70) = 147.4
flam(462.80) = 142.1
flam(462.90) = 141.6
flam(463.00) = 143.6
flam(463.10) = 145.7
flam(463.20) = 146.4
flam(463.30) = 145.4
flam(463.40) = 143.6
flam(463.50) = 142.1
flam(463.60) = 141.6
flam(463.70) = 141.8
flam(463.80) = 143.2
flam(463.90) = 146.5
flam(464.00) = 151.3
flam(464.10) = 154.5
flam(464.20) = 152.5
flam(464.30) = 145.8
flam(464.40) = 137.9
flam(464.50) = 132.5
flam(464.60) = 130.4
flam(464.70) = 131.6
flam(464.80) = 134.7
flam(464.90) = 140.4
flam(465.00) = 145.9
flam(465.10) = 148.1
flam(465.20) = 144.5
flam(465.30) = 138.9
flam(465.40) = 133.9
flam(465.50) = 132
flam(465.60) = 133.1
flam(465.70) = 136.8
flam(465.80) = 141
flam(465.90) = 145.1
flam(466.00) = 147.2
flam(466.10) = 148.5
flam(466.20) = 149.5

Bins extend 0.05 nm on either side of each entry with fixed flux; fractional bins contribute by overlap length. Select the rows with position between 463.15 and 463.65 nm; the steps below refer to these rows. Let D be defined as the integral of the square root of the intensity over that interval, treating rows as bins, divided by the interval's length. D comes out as 12.0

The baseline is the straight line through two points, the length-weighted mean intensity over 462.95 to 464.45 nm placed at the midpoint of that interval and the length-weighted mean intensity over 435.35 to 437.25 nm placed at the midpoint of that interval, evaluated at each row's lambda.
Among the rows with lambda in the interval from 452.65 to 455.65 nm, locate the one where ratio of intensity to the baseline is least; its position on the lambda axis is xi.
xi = 452.80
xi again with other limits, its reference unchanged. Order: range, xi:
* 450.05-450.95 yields 450.60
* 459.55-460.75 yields 459.90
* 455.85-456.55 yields 455.90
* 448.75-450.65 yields 450.60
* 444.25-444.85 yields 444.60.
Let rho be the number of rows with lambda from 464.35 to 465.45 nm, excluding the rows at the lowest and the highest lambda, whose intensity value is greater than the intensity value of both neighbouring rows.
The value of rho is 1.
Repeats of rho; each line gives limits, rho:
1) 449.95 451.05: 0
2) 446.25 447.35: 1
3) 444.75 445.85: 0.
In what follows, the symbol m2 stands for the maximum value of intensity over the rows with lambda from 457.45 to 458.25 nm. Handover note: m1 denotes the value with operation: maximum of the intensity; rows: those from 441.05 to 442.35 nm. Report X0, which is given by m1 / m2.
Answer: 0.95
